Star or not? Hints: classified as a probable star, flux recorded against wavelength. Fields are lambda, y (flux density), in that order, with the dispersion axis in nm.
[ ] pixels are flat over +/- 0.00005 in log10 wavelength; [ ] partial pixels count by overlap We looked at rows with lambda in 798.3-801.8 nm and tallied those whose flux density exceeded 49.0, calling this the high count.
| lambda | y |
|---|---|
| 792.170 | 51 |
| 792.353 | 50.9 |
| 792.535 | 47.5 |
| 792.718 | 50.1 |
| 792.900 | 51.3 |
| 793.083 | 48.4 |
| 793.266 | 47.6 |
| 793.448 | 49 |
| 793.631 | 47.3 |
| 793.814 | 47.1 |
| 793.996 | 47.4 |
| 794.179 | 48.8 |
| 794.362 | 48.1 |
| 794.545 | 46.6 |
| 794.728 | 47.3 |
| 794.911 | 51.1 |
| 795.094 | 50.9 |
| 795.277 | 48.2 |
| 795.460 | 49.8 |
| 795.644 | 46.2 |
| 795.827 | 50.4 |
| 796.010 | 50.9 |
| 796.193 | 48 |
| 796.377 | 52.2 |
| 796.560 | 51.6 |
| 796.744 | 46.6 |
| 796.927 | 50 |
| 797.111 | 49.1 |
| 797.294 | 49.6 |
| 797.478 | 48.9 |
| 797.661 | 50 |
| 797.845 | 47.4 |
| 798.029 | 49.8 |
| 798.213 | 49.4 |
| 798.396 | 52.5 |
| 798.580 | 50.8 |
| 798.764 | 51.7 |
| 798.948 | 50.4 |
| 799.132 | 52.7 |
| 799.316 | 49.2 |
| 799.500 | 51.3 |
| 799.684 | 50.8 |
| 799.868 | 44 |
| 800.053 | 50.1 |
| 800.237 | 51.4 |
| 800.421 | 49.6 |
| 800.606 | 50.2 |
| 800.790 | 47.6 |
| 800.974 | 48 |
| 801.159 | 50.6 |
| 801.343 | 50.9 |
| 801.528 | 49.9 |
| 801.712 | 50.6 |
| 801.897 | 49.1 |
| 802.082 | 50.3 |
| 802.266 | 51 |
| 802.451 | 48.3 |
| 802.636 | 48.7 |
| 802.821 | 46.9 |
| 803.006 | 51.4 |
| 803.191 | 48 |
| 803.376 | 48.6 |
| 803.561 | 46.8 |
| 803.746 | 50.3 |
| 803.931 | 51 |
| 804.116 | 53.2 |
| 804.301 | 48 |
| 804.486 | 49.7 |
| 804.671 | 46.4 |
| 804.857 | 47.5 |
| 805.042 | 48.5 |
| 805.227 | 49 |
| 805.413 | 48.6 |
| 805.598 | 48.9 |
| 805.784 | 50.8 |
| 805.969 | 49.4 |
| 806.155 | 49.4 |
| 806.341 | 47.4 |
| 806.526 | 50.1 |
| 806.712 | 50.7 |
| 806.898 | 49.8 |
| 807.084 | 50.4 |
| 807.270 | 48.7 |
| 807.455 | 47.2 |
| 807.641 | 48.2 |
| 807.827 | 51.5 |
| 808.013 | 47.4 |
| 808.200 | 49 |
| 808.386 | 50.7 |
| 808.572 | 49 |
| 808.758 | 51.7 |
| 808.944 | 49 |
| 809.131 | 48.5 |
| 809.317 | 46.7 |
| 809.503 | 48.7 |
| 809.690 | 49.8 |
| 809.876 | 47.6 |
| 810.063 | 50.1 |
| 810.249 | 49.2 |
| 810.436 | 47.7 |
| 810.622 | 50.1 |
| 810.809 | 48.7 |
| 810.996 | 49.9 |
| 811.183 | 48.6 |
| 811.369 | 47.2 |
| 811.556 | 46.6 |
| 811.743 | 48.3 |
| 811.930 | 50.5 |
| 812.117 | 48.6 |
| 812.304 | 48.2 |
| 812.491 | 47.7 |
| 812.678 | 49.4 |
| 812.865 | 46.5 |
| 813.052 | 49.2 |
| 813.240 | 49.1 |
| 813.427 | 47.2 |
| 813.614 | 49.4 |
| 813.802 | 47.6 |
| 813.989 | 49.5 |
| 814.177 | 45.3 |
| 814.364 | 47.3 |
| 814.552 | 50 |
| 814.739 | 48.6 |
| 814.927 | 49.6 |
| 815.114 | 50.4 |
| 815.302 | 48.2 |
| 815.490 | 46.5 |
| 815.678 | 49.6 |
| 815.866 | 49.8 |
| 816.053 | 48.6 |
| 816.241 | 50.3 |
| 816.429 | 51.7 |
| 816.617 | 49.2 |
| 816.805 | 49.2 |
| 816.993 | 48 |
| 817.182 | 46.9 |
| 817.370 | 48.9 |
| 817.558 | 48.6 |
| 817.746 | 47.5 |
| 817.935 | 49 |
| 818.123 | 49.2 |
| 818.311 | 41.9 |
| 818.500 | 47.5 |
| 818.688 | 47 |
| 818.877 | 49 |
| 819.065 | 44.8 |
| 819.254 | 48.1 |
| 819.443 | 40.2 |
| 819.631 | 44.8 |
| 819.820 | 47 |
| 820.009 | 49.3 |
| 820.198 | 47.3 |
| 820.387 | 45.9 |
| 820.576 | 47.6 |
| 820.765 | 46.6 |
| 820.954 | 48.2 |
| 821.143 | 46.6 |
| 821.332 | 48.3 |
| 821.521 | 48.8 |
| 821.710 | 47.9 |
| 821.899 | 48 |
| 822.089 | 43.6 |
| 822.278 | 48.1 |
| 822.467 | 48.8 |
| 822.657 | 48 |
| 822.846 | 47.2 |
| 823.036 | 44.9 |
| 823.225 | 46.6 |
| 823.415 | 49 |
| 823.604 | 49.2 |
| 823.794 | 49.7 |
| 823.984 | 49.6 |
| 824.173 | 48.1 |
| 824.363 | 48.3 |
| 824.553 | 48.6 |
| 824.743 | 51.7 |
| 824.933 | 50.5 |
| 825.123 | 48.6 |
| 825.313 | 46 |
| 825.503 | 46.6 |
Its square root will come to 4.0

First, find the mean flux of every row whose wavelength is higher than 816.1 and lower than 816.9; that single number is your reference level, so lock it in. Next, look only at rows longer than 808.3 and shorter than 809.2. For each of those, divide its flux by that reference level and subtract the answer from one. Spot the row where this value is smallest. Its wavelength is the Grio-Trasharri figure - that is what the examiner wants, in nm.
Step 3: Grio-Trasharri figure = 808.758 nm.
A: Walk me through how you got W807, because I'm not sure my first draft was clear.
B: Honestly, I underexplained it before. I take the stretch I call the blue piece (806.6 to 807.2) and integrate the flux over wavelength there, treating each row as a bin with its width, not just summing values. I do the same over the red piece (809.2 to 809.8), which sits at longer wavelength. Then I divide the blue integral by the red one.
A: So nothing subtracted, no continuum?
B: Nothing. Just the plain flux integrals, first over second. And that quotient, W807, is 1.04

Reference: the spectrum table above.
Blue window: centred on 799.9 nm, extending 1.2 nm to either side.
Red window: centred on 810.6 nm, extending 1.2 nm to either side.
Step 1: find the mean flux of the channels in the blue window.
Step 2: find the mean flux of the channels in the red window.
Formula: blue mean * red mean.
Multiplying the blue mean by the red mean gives 2421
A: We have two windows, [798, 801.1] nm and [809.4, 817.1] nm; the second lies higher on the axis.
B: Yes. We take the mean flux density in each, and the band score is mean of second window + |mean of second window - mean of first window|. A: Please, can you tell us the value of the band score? 50.0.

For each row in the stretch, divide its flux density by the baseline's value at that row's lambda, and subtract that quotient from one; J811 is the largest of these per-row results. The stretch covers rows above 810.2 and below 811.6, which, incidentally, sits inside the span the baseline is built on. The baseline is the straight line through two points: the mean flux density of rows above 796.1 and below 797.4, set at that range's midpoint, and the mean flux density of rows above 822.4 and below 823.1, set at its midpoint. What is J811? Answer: 0.034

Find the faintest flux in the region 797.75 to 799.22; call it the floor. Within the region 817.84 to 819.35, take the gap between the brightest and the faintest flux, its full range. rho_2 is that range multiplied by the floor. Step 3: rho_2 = 346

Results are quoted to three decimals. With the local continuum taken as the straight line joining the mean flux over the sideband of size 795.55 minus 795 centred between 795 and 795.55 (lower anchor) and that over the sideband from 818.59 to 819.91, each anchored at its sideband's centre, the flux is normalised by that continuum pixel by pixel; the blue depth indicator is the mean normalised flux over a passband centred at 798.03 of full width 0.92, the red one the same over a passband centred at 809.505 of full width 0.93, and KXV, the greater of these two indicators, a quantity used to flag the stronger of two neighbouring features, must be 1.018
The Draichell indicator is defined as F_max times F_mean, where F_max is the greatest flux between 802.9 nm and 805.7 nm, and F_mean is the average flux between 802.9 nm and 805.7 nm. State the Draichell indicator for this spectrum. 2610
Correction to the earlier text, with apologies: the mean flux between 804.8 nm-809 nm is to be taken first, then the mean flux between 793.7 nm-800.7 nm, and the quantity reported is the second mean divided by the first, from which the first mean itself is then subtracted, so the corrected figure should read -48.3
